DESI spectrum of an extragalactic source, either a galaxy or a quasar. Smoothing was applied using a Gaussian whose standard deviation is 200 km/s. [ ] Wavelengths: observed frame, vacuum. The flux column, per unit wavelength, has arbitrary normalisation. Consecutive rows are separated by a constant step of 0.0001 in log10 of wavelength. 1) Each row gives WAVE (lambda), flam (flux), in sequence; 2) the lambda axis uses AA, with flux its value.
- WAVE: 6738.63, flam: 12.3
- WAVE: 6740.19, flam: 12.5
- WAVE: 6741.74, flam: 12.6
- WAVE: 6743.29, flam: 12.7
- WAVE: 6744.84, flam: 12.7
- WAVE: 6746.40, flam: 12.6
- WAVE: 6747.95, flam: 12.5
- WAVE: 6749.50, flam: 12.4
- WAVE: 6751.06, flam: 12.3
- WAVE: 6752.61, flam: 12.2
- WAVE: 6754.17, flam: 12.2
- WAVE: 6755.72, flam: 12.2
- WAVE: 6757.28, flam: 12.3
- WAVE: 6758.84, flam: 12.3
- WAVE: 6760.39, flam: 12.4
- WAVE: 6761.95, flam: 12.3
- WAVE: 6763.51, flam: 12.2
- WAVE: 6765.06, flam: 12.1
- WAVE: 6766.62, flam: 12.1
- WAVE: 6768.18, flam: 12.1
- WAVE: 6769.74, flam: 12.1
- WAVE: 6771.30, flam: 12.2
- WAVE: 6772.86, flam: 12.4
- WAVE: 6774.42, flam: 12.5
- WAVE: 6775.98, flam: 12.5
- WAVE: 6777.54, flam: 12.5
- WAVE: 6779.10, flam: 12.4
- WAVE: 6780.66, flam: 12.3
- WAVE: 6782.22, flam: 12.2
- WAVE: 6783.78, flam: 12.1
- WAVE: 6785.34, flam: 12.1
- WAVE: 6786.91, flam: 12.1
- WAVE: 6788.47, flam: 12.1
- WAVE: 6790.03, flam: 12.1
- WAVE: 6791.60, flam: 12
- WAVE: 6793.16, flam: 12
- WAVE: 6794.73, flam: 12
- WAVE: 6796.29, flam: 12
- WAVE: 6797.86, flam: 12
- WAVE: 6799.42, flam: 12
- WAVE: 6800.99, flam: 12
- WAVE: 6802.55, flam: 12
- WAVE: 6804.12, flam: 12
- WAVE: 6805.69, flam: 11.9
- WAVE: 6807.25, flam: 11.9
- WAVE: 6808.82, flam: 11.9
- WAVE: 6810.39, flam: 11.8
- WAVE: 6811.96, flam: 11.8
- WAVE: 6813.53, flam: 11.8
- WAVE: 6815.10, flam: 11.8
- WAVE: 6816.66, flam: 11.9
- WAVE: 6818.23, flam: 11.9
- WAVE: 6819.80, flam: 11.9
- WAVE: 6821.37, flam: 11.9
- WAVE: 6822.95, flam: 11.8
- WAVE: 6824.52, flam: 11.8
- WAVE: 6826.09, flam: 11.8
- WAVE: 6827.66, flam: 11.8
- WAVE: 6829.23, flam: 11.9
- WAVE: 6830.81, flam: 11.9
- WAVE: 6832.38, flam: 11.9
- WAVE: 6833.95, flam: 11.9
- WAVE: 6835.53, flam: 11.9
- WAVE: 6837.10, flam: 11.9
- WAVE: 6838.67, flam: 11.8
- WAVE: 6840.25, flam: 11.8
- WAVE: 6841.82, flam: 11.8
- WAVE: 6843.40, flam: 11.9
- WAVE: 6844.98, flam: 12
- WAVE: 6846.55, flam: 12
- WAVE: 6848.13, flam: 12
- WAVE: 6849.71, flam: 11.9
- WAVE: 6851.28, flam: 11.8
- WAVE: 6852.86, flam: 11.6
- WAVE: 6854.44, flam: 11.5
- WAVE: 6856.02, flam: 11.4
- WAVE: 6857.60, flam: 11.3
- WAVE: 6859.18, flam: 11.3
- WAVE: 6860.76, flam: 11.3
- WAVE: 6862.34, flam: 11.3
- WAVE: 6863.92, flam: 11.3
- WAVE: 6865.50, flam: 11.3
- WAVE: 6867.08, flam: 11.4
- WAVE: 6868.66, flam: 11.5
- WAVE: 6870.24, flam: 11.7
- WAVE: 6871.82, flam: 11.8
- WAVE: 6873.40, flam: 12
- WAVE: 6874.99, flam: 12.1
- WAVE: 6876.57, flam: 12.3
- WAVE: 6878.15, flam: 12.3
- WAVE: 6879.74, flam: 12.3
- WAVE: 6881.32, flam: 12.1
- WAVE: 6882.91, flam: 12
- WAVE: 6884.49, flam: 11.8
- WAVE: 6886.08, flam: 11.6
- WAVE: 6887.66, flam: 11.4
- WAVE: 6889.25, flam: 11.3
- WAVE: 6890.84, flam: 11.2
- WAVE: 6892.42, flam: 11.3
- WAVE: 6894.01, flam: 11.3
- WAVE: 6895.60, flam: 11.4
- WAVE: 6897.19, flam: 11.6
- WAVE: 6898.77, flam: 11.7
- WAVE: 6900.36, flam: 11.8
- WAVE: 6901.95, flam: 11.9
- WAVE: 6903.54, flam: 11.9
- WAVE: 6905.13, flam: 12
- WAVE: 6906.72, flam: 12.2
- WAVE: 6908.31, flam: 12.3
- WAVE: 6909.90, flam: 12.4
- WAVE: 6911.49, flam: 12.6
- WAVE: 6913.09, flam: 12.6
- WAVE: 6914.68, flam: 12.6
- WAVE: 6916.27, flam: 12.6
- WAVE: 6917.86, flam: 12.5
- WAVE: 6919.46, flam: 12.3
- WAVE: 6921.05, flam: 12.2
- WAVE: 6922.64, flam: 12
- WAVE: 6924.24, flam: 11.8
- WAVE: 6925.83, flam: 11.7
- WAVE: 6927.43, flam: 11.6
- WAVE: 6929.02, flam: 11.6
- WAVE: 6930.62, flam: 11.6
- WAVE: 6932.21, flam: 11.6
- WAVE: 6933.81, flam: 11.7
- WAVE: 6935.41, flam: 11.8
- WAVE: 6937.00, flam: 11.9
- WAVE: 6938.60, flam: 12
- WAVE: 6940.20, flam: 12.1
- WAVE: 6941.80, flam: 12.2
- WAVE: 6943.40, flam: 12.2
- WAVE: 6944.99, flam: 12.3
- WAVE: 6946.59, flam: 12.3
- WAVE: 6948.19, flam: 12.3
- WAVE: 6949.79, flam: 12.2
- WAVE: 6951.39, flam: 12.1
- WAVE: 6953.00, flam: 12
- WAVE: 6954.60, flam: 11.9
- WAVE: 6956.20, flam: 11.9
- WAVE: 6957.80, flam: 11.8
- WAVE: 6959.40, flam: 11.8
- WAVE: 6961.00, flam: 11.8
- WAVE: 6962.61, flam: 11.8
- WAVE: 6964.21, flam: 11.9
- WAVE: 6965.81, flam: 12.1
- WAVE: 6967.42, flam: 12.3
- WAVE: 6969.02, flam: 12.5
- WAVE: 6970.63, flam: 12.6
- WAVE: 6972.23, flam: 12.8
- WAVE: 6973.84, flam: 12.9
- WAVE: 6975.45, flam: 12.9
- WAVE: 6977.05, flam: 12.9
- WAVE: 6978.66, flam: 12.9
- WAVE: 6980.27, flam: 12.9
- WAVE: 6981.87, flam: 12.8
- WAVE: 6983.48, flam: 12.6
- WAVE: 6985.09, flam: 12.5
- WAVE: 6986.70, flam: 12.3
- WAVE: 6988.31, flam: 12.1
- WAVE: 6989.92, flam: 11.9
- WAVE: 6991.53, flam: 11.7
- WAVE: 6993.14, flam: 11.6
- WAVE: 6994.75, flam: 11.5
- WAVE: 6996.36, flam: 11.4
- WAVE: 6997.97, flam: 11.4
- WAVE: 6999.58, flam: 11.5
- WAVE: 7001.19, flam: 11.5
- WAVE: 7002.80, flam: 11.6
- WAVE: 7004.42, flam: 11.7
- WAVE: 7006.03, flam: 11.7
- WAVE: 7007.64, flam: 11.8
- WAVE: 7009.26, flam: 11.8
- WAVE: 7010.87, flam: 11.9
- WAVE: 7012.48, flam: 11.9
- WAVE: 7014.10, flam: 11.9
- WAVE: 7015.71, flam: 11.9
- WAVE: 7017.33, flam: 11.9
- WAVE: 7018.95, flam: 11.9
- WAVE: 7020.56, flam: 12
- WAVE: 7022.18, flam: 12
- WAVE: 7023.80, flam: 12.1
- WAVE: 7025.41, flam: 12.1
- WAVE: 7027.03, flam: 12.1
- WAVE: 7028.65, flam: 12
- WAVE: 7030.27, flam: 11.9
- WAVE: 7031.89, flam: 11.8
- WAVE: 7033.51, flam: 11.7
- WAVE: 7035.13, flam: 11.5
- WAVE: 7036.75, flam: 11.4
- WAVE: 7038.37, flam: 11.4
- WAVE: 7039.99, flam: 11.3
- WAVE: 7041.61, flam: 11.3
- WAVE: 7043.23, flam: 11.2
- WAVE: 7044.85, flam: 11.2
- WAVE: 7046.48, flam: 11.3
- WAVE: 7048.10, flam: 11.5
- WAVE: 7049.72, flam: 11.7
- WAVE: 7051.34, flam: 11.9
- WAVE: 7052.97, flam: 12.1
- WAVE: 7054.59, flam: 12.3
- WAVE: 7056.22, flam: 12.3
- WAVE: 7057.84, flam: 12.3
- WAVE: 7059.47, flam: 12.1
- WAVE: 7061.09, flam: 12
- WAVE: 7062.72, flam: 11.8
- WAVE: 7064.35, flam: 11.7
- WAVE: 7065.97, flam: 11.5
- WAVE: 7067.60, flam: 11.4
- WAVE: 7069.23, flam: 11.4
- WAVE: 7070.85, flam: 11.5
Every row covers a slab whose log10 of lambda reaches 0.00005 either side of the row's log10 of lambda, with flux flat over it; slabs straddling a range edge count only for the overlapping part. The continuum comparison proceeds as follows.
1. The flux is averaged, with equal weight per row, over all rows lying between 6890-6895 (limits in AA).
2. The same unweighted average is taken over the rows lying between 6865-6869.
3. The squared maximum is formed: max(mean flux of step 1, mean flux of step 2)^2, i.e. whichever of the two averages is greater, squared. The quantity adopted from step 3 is 130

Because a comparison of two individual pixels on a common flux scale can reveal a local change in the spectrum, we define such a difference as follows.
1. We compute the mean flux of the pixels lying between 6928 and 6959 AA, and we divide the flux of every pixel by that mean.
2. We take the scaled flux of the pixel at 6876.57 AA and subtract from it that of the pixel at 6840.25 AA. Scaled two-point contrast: 0.04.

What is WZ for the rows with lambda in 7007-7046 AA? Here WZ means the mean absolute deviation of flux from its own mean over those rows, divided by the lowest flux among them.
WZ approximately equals 0.022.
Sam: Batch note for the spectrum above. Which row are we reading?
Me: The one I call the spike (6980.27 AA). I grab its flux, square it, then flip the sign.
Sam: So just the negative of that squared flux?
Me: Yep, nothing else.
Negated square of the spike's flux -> -166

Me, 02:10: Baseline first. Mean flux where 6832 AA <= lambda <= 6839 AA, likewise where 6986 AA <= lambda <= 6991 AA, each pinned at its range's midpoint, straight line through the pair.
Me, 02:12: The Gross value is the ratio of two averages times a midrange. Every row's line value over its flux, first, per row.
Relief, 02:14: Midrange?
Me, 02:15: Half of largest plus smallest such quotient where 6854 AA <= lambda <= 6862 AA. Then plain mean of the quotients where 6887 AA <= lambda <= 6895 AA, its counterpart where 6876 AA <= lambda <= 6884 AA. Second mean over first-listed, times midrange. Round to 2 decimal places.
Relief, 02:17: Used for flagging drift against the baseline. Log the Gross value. 0.97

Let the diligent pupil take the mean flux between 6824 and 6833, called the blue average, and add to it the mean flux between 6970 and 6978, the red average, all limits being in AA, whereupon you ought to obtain 24.7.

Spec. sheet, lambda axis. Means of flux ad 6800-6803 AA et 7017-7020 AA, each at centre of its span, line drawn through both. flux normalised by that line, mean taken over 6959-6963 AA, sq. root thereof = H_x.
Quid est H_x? 0.99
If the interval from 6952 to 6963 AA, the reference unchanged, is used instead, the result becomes 1.00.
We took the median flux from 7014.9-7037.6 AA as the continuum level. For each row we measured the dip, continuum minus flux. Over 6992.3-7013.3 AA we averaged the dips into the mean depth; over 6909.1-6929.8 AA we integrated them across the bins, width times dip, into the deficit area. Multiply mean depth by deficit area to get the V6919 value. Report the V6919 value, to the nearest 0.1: -1.6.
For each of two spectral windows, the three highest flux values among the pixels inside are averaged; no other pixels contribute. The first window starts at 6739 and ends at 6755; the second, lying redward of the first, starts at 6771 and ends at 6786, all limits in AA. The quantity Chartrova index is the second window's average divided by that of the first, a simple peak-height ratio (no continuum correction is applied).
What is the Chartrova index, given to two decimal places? 0.99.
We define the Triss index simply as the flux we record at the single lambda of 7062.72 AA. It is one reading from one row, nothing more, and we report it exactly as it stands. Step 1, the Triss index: 11.8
